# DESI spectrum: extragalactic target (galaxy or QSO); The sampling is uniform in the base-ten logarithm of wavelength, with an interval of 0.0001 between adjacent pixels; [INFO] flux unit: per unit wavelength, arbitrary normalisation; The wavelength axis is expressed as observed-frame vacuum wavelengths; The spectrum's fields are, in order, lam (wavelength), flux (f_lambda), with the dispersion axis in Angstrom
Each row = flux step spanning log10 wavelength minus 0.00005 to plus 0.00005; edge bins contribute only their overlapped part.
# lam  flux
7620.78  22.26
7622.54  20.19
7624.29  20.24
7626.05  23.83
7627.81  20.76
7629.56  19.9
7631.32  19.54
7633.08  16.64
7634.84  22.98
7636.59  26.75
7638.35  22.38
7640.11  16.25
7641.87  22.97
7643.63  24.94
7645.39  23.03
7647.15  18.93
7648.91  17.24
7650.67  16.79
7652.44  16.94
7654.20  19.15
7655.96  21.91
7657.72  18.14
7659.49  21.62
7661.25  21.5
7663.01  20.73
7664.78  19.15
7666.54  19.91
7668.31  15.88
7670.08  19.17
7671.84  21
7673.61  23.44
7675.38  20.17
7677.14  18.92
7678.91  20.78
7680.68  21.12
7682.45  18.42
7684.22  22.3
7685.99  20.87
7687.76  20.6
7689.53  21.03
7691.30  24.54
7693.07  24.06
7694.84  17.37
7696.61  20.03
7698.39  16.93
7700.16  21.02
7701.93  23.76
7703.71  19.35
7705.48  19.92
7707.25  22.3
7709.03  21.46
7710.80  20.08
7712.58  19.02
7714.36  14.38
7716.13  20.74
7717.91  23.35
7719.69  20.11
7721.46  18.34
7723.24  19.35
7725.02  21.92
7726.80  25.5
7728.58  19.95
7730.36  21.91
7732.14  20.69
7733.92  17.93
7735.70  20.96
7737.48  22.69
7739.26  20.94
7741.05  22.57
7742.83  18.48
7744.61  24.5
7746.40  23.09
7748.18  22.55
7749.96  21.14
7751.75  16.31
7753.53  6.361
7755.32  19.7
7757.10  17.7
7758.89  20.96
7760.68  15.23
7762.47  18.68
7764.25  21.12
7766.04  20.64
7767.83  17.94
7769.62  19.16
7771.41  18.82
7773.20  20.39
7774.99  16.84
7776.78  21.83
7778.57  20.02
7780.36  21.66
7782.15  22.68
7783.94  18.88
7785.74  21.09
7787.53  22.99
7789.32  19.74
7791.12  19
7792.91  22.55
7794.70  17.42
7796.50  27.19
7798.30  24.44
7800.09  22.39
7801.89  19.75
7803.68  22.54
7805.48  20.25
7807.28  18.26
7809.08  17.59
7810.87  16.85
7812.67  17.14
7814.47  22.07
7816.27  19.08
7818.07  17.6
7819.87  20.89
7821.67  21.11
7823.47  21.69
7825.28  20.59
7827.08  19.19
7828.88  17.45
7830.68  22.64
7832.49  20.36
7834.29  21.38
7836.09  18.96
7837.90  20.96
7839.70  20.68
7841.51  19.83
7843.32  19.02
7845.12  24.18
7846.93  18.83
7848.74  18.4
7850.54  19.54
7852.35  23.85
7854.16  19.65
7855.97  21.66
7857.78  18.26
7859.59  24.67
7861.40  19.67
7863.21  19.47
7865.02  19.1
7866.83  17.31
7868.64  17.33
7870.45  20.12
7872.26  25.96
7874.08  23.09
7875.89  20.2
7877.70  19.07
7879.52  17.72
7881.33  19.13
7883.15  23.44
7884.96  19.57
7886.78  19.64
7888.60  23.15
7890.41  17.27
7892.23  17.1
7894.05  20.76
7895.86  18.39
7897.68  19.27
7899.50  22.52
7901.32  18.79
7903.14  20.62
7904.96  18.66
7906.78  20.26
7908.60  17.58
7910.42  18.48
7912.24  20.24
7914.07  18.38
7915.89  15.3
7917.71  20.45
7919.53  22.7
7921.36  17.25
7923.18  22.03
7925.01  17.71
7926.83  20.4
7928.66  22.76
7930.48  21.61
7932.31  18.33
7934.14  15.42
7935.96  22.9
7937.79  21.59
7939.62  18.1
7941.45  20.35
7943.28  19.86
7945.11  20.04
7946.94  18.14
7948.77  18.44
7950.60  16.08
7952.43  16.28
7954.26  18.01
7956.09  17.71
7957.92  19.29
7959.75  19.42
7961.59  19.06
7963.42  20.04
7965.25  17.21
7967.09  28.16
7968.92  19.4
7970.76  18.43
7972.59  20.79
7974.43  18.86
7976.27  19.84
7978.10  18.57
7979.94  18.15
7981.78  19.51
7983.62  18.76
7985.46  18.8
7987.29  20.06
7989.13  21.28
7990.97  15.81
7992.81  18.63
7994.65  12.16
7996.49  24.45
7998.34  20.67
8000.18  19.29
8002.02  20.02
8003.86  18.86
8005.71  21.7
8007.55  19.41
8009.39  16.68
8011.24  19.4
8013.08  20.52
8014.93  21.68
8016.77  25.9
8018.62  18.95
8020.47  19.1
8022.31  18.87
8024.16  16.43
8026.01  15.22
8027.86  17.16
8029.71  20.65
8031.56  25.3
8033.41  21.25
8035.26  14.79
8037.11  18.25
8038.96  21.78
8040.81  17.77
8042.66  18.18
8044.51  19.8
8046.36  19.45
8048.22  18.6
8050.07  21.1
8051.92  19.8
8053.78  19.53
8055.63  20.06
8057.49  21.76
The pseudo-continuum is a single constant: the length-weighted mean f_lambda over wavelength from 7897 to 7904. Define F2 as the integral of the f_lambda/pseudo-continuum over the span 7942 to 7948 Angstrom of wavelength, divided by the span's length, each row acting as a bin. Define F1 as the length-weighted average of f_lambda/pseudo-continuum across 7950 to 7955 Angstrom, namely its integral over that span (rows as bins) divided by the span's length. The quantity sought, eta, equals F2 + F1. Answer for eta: 1.780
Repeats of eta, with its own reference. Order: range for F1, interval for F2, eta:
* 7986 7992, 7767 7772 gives 1.854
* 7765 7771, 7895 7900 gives 1.924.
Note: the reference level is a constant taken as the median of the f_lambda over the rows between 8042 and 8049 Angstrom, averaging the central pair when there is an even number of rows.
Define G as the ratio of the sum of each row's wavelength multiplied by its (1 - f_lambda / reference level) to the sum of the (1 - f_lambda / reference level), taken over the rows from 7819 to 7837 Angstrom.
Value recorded 7826.8 Angstrom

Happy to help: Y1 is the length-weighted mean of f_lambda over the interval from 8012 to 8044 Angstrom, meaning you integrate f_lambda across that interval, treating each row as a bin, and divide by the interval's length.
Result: 19.5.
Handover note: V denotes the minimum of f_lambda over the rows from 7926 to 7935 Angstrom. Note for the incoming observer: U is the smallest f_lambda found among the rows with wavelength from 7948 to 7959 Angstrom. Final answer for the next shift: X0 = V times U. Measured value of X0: 248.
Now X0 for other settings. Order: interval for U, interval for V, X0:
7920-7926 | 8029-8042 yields 255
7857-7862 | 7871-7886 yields 324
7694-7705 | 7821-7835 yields 295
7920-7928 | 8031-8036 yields 255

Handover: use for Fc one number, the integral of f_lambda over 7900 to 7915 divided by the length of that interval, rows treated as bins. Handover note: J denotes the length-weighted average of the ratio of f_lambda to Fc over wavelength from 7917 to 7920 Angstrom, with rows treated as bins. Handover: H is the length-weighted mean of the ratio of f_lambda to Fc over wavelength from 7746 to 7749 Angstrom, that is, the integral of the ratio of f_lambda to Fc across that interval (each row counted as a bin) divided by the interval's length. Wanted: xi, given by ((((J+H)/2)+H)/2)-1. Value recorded 0.17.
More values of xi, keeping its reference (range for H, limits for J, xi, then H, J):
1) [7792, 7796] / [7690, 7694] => 0.12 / 1.08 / 1.24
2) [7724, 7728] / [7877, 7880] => 0.15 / 1.21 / 0.96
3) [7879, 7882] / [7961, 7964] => -0.02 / 0.96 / 1.02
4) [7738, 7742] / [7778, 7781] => 0.12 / 1.13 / 1.09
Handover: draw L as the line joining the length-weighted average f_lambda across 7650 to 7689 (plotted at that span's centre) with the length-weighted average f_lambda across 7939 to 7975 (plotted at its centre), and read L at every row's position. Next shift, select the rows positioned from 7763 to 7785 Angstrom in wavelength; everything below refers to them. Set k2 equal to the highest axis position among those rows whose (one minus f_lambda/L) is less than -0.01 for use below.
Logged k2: 7782.15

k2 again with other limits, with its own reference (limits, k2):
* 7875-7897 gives 7894.05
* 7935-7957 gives 7945.11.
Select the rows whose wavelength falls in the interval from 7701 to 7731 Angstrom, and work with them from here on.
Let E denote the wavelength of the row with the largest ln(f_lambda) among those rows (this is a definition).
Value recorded 7726.80 Angstrom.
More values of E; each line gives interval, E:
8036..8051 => 8038.96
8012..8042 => 8016.77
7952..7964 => 7963.42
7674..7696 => 7691.30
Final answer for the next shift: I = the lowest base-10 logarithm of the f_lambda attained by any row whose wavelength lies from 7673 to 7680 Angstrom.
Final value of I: 1.28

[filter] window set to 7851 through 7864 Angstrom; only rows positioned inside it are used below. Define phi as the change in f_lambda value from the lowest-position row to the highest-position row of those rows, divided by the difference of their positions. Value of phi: -0.403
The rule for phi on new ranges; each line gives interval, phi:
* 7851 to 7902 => -0.103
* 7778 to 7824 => 0.037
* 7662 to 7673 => 0.031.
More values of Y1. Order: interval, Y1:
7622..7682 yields 20.4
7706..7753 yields 20.7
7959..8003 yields 19.5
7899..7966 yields 19.2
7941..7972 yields 19.2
